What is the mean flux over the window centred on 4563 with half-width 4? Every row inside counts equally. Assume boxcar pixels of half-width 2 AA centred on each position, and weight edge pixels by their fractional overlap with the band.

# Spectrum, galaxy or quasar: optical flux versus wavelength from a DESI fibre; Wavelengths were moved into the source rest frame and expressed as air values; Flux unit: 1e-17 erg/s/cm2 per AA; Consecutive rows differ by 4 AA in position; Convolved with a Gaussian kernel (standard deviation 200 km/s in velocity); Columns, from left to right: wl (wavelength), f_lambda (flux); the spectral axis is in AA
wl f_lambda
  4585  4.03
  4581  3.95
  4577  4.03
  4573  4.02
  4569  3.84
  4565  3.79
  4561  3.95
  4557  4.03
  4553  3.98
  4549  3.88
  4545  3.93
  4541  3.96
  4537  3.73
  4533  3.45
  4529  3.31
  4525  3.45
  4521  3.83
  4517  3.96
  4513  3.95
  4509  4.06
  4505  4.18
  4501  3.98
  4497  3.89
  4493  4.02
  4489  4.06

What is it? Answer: 3.87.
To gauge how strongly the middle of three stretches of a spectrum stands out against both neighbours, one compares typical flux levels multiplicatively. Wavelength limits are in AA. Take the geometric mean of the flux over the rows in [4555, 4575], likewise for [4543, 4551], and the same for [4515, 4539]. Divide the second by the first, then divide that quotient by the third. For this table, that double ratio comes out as 0.275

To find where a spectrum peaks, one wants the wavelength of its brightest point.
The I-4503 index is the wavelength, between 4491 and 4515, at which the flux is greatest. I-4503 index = 4505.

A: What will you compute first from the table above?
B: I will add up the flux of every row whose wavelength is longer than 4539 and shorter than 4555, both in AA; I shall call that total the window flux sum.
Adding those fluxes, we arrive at 16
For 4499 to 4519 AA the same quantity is 20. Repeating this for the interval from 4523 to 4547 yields 22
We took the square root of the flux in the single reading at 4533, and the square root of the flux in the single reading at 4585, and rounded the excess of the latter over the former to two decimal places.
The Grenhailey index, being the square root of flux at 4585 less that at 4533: 0.15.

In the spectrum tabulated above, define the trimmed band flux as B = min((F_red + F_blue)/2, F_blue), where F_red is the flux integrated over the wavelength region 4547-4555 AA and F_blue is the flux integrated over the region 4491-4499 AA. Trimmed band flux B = 31.5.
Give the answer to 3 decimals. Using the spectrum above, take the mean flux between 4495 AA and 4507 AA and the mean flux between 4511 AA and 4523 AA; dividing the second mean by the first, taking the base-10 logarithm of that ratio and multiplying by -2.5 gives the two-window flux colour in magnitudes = 0.028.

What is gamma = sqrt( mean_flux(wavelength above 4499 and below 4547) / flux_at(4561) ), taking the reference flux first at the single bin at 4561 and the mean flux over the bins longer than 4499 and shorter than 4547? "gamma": 0.983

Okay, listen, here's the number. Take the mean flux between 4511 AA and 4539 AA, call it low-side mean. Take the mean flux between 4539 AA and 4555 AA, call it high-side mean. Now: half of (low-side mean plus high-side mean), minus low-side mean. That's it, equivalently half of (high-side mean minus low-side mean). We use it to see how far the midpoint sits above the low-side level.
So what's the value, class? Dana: 0.13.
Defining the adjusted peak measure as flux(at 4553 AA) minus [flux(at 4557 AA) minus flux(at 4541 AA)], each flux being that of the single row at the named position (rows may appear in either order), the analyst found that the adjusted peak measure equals 3.91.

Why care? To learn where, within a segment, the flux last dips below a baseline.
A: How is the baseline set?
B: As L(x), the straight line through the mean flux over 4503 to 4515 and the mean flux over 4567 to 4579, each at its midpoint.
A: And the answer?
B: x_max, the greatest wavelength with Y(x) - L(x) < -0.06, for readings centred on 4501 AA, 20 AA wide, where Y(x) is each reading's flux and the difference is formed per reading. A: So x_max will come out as 4501 AA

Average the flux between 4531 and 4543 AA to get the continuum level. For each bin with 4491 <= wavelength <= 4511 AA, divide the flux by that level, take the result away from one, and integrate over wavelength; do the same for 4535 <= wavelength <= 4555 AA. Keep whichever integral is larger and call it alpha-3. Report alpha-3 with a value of -0.98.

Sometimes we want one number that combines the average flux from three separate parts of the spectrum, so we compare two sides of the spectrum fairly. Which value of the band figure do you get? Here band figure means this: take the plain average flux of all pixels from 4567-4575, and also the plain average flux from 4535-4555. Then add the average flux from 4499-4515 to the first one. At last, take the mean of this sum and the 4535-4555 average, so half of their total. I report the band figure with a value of 5.93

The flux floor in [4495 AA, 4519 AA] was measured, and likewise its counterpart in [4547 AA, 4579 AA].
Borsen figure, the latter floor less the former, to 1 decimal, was -0.1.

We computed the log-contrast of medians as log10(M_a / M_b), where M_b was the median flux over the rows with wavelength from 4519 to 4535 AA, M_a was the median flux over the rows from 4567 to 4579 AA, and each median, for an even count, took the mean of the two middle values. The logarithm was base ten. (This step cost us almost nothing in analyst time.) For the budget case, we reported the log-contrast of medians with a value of 0.066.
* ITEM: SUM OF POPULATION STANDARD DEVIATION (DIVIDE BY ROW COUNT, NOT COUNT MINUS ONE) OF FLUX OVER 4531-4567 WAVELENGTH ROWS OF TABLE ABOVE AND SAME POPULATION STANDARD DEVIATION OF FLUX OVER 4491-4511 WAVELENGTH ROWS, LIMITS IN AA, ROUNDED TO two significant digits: 0.26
